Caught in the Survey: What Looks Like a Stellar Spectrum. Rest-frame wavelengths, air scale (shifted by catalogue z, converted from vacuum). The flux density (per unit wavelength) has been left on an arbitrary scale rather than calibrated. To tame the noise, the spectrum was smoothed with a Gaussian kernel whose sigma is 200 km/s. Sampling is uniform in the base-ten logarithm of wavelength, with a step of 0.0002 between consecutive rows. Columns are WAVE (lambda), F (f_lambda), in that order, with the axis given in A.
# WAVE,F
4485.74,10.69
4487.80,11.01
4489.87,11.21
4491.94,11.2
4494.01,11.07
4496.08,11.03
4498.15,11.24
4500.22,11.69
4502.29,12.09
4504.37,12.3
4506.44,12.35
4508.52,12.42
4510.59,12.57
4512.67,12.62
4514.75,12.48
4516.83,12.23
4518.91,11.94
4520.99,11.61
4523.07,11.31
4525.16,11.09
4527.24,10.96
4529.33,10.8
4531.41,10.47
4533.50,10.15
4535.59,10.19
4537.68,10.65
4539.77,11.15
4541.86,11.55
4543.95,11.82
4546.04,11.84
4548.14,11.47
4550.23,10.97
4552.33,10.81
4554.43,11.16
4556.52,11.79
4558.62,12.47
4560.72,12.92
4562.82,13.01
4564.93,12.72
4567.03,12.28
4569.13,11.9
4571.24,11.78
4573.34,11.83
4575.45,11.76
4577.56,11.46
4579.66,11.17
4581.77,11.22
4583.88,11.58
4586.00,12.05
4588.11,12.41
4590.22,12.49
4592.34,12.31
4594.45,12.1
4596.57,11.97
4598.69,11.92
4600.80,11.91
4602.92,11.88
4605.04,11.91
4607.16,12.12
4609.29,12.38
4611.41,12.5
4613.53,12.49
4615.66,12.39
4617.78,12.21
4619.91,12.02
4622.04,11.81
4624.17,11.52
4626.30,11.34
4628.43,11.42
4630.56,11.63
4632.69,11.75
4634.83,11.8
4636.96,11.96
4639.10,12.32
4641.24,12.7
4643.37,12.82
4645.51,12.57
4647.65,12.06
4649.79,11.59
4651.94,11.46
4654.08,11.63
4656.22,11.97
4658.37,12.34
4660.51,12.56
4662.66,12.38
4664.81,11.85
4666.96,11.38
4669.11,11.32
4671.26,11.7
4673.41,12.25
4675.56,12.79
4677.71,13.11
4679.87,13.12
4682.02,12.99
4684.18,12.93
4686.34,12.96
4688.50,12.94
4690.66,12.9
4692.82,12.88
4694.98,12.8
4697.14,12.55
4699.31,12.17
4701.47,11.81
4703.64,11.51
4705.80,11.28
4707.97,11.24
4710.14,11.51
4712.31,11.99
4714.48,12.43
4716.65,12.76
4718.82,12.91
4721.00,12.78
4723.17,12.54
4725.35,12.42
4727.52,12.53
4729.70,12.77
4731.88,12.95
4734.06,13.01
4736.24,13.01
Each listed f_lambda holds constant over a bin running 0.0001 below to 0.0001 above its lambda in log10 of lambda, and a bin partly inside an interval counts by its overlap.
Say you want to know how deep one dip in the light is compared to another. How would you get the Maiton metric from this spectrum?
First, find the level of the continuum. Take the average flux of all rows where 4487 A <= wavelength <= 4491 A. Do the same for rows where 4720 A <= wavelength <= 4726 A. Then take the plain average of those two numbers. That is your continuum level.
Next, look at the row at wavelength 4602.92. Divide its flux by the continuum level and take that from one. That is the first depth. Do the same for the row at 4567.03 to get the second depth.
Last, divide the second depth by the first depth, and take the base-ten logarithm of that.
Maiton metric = 1.1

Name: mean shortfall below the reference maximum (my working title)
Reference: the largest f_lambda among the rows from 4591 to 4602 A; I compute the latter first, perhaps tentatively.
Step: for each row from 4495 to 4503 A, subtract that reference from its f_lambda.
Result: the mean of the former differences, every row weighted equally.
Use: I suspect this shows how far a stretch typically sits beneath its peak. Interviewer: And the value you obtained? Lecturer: -0.8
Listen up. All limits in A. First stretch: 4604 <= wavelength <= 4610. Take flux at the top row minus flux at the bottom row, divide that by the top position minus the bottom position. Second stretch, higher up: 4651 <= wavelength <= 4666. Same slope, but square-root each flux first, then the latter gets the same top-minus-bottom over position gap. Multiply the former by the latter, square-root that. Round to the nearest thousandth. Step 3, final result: 0.022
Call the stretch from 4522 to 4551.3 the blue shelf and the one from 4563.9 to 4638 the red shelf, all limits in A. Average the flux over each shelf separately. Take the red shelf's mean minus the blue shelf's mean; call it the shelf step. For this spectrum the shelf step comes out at 0.91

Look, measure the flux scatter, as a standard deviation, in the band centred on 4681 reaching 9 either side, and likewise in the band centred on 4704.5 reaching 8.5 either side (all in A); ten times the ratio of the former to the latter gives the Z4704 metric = 6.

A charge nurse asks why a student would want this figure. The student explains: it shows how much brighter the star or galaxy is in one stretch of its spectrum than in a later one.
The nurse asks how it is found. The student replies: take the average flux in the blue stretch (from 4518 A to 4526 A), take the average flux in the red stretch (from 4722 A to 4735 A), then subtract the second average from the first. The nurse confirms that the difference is -1.22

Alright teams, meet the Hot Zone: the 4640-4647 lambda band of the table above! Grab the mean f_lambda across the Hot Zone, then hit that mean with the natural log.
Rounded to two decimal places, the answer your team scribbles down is 2.54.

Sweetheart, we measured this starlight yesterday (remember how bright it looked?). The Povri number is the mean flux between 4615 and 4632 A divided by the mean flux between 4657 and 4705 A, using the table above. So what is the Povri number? 0.95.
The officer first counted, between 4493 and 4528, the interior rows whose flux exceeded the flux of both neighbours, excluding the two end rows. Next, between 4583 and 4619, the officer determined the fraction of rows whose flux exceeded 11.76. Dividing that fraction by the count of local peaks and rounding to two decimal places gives 0.94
